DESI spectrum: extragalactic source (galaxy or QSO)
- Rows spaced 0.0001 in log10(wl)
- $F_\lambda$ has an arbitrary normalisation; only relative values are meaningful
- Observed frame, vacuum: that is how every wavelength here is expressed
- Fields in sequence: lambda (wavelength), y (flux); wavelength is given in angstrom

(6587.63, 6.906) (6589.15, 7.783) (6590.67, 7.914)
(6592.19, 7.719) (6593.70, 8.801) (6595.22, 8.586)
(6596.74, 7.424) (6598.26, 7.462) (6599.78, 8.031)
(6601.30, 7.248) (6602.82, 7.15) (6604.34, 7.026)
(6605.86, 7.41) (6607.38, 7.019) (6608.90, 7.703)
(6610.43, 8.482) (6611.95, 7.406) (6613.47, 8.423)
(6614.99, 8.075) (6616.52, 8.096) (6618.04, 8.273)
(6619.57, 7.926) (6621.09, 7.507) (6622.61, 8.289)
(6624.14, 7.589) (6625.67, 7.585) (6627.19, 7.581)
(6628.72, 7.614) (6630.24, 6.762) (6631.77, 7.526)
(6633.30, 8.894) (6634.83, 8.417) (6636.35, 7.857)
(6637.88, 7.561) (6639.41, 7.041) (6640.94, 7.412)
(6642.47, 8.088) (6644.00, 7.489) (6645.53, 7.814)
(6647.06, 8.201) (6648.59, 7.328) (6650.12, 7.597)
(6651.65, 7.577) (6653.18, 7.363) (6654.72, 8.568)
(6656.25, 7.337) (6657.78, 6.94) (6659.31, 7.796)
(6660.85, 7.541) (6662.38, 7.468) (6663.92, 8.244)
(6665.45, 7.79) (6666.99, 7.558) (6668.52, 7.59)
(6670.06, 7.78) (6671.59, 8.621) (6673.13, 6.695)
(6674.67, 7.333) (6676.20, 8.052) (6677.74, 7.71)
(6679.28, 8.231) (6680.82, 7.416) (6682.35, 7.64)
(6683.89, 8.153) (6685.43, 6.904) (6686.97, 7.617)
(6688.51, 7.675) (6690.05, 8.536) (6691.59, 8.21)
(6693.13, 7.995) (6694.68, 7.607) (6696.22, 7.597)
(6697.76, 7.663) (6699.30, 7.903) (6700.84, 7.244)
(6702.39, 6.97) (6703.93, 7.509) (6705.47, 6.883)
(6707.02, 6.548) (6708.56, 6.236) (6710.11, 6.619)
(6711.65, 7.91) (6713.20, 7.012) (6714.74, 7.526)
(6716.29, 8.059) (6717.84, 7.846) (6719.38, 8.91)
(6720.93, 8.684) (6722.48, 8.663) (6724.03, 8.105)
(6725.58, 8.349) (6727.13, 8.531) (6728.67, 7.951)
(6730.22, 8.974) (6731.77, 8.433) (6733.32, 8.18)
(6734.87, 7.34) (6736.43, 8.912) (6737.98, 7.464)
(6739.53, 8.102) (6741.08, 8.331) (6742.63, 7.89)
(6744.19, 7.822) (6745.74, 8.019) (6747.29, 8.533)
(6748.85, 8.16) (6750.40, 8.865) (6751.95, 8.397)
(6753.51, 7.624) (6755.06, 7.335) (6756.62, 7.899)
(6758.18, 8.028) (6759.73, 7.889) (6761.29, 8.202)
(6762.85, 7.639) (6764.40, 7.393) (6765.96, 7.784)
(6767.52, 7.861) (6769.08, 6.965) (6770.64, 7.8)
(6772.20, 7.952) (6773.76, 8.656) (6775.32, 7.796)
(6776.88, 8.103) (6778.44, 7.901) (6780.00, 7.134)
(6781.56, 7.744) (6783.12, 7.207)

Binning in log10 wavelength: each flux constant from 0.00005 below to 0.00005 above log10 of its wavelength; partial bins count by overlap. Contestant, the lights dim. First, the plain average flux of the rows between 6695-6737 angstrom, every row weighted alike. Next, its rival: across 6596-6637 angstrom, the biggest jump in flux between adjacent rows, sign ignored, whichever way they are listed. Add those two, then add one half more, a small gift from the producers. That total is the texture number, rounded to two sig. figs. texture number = 9.7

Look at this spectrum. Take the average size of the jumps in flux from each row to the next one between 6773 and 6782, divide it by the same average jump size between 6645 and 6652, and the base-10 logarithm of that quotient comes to 0.15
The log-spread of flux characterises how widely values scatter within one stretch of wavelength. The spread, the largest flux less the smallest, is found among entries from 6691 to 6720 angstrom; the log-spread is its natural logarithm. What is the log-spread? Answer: 1.0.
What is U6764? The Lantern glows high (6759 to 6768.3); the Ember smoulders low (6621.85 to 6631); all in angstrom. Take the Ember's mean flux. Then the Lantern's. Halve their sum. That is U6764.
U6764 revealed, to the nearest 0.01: 7.68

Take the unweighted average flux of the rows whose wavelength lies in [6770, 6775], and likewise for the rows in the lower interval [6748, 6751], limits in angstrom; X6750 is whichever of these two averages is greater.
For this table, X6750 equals 8.5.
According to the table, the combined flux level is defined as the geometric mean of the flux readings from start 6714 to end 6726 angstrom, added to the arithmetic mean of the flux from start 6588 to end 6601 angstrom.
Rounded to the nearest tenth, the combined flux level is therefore 16.2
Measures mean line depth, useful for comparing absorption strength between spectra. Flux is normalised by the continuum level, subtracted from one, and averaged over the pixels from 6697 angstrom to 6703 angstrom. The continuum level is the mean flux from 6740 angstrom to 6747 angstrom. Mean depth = 0.07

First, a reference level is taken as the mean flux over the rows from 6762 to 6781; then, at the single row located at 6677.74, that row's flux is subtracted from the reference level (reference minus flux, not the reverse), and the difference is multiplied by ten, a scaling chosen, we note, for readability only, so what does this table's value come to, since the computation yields 0.4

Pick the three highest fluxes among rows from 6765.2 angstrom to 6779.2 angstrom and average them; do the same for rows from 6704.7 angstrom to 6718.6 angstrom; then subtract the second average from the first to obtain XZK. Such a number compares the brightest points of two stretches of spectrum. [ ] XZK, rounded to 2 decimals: 0.30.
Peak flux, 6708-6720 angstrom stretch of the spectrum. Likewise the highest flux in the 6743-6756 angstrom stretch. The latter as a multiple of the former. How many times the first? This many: 0.99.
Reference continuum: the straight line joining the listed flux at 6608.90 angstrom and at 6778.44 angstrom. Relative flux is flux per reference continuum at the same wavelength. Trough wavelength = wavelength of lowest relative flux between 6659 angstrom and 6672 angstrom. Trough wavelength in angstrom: 6662.38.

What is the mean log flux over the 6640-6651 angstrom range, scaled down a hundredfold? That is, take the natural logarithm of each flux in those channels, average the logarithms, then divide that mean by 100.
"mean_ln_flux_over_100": 0.0204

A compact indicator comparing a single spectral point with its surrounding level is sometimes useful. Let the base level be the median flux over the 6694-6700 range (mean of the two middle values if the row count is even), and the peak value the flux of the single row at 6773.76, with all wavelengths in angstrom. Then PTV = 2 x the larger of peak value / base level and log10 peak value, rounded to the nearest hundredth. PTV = 2.27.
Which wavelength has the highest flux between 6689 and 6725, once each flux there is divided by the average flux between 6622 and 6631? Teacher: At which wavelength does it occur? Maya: 6719.38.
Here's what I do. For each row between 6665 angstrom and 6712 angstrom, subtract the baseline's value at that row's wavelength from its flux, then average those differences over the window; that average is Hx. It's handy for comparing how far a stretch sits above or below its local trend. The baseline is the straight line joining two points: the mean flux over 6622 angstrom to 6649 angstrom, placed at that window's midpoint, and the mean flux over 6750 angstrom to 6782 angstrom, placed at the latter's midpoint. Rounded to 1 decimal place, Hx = -0.2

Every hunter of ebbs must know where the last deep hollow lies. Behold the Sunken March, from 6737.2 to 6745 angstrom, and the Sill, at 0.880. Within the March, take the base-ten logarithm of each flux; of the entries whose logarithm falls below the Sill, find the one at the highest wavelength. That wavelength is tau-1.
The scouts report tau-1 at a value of 6737.98 angstrom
